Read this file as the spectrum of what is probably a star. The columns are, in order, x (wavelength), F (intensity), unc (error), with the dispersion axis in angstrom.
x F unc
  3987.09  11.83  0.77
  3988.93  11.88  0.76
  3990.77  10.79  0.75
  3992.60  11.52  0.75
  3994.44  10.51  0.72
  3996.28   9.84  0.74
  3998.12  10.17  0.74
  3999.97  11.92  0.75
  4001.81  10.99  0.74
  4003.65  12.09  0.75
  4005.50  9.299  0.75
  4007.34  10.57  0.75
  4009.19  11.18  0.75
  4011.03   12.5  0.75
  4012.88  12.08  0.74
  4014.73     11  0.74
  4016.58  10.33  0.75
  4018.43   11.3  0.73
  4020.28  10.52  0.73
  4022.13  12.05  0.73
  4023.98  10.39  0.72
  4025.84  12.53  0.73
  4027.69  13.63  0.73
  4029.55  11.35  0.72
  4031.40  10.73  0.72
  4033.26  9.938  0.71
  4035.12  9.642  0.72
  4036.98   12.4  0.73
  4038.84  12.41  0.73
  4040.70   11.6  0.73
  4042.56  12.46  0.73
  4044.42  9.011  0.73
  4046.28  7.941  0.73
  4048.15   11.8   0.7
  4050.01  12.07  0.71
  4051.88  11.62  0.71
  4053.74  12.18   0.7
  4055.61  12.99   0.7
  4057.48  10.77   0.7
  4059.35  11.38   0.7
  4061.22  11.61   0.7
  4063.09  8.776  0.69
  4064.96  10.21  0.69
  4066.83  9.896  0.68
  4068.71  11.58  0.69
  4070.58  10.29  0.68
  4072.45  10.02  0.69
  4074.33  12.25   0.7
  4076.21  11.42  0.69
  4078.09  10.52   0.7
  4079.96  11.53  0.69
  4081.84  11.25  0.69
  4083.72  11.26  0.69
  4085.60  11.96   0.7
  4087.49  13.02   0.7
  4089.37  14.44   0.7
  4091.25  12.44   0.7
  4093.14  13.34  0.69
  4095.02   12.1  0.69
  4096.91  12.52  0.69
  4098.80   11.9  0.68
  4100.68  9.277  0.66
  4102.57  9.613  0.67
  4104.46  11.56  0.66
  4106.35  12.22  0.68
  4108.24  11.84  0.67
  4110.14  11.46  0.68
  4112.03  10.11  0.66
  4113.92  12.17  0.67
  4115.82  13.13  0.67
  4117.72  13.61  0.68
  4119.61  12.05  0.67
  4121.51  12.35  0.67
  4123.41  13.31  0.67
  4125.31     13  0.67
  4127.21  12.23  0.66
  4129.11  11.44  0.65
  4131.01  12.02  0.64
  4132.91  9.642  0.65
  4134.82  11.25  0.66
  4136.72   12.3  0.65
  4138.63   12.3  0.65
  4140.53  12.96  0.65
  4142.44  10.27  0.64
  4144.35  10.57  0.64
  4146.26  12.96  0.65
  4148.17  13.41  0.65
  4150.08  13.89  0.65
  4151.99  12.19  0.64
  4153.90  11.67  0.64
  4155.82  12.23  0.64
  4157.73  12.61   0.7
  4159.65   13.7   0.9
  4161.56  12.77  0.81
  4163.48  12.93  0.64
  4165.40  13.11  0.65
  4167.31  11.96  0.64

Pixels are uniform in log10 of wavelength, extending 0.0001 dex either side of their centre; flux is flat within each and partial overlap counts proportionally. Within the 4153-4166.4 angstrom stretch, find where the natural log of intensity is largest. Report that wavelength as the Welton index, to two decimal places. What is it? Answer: 4159.65 angstrom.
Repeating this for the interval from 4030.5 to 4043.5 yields 4042.56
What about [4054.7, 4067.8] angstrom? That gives 4055.61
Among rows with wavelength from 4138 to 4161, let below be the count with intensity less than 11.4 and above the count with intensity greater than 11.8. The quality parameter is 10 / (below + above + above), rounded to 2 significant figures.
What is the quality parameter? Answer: 0.50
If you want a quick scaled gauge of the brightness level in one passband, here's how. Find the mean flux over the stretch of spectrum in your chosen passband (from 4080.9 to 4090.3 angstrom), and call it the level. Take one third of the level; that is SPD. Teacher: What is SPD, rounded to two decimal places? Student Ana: 4.13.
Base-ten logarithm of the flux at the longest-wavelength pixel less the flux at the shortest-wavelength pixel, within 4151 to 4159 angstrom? -0.4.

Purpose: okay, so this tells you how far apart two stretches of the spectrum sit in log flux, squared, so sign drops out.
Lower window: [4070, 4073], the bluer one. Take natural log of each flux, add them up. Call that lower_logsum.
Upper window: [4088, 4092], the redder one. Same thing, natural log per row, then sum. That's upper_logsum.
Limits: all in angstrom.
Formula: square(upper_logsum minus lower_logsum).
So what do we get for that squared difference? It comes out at 0.31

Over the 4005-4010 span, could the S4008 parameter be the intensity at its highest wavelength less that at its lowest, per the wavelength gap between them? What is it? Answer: 0.51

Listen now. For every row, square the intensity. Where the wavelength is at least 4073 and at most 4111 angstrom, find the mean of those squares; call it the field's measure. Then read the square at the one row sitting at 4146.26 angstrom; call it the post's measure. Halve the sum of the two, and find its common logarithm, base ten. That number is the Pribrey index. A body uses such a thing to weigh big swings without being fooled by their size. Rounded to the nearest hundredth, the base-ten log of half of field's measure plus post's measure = 2.19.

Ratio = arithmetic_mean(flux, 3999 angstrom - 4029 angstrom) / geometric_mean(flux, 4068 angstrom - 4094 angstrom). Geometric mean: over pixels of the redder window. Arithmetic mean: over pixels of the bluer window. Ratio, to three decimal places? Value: 0.970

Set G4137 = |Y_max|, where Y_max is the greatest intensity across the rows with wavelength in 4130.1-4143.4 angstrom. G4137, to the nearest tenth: 13.0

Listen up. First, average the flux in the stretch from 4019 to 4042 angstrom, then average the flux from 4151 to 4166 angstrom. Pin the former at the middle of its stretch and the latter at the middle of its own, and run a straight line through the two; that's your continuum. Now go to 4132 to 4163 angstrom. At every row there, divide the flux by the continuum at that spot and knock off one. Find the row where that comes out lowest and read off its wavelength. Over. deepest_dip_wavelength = 4132.91 angstrom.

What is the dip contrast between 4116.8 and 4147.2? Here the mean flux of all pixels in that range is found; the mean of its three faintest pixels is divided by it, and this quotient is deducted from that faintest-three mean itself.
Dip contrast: 9.3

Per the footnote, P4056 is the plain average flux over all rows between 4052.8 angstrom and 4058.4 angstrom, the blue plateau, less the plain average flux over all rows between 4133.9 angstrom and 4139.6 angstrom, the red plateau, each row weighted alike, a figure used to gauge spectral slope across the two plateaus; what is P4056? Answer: 0.0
